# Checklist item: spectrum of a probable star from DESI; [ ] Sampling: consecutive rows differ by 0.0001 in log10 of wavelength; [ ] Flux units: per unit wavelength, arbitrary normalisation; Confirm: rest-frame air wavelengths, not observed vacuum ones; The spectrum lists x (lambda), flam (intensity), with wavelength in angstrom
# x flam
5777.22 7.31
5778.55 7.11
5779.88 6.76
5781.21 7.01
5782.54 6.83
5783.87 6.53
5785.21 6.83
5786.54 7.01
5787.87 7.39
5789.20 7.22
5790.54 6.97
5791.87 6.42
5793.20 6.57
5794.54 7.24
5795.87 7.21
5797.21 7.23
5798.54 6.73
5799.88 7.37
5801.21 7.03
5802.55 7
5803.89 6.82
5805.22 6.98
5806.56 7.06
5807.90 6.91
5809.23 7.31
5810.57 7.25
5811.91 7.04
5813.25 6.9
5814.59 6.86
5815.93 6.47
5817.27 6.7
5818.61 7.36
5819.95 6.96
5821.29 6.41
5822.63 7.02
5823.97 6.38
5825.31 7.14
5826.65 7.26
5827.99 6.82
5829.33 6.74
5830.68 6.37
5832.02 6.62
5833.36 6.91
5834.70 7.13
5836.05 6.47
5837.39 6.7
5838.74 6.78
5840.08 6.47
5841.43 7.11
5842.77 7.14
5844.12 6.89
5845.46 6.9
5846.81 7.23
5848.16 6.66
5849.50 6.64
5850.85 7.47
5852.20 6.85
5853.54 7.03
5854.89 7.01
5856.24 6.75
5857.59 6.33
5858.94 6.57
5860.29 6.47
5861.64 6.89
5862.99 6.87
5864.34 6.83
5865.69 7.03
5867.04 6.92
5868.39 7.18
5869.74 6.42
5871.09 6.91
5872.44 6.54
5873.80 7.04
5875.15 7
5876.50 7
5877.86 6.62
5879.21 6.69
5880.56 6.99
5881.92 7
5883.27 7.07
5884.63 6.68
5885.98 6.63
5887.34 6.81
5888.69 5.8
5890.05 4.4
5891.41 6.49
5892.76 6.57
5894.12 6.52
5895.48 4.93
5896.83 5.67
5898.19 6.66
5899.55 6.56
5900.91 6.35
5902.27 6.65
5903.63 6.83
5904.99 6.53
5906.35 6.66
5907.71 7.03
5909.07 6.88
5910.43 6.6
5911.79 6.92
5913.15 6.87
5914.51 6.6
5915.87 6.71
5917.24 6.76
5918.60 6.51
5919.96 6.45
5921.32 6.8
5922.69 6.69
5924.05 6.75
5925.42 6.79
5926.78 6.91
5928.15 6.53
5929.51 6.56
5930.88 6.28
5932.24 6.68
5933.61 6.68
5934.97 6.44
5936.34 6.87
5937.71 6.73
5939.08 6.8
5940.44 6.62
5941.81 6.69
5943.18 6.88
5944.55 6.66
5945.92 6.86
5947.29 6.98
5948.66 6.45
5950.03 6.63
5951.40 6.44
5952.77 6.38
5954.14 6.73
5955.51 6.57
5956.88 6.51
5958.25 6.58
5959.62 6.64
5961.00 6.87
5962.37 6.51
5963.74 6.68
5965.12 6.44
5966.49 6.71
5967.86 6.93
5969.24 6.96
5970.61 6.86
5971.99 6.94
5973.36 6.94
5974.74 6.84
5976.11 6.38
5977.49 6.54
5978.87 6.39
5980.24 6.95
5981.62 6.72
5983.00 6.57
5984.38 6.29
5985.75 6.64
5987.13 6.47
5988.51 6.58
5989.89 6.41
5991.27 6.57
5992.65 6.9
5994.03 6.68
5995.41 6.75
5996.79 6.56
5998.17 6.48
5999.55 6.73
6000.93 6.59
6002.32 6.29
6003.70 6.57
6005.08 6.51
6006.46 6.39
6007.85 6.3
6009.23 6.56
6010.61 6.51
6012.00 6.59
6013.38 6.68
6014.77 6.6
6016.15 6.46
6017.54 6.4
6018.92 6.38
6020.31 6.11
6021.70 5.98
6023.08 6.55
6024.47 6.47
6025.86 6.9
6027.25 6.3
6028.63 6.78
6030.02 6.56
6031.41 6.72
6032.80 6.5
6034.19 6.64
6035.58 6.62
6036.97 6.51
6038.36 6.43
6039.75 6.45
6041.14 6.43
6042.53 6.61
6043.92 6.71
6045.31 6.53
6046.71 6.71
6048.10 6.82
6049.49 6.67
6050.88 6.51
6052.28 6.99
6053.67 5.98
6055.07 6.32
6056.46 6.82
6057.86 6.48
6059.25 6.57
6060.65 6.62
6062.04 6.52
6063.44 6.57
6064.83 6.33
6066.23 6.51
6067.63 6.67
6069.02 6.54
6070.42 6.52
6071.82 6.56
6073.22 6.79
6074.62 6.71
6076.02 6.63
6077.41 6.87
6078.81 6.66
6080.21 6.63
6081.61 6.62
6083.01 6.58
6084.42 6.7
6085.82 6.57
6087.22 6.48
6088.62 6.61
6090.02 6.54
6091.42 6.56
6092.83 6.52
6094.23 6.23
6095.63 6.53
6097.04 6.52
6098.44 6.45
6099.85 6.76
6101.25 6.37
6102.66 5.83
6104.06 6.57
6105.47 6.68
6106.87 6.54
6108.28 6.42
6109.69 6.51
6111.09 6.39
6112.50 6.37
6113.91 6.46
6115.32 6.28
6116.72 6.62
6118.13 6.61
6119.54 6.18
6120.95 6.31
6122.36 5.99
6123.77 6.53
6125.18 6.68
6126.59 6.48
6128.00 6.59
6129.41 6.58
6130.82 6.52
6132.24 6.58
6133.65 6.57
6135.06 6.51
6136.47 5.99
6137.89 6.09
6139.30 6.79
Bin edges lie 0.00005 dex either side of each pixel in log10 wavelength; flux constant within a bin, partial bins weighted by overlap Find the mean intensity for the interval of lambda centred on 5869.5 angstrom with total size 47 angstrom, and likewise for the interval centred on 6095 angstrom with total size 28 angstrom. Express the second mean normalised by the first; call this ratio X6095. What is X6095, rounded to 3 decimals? 0.967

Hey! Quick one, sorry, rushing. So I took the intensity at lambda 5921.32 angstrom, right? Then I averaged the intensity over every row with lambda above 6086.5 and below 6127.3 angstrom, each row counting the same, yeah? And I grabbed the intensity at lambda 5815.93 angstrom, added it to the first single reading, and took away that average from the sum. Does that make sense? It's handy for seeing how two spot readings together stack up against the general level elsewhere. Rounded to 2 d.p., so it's 6.82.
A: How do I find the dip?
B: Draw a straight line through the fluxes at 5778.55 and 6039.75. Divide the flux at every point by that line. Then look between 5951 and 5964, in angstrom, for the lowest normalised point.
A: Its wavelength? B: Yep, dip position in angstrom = 5952.77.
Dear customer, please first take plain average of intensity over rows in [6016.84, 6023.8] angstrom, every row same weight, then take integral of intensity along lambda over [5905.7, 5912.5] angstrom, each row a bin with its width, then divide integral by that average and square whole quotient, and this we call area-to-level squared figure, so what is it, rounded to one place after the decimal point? 54.5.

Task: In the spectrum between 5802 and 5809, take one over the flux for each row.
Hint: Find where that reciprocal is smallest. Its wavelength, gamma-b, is 5806.56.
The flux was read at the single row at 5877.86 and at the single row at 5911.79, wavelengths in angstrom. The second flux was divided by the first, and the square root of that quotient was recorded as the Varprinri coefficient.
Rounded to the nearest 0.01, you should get 1.02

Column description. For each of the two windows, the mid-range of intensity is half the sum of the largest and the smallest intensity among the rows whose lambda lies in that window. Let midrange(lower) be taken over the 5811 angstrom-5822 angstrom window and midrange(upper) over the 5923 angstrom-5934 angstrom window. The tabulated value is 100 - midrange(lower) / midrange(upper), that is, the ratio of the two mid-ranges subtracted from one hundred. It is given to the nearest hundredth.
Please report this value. 98.96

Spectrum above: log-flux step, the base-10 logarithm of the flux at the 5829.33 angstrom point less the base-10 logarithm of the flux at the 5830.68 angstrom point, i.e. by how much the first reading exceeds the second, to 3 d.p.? 0.025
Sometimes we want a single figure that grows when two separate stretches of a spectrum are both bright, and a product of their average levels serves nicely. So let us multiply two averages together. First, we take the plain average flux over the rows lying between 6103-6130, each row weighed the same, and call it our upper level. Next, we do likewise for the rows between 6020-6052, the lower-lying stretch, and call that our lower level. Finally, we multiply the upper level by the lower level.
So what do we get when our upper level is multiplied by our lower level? 42.3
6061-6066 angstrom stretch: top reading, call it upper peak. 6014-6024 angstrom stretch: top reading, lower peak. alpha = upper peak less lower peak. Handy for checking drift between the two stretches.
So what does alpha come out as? -0.03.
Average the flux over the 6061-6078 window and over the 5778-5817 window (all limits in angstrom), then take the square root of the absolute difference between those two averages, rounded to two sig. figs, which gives 0.60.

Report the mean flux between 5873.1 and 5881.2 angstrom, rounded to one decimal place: 6.9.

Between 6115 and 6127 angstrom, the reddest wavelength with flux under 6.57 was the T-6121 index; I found 6126.59 angstrom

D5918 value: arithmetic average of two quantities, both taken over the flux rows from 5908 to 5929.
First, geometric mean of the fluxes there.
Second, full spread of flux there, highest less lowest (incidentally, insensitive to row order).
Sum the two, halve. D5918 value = 3.6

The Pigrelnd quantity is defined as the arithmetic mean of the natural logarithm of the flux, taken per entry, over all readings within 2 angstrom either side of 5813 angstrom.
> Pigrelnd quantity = 1.94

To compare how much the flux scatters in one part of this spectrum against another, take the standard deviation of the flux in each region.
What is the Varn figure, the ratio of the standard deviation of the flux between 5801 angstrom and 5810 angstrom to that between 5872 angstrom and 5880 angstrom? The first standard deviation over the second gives 0.7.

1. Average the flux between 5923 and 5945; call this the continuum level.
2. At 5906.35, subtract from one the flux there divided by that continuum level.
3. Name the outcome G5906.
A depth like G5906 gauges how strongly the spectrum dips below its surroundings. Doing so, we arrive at 0.003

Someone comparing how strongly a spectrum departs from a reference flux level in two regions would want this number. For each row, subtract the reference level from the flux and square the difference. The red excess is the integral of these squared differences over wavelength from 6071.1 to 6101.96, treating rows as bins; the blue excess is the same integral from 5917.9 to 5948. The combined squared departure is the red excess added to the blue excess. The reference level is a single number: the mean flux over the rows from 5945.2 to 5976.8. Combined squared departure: 1.8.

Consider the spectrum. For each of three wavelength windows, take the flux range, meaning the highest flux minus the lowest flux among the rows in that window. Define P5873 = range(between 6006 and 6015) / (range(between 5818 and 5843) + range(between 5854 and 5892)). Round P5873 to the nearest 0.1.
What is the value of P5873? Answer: 0.1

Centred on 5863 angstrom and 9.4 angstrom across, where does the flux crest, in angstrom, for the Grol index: 5865.69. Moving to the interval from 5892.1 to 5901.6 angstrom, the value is 5898.19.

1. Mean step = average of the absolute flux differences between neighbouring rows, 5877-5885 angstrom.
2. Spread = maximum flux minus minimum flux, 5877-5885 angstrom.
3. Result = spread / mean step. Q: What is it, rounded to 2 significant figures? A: 2.7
